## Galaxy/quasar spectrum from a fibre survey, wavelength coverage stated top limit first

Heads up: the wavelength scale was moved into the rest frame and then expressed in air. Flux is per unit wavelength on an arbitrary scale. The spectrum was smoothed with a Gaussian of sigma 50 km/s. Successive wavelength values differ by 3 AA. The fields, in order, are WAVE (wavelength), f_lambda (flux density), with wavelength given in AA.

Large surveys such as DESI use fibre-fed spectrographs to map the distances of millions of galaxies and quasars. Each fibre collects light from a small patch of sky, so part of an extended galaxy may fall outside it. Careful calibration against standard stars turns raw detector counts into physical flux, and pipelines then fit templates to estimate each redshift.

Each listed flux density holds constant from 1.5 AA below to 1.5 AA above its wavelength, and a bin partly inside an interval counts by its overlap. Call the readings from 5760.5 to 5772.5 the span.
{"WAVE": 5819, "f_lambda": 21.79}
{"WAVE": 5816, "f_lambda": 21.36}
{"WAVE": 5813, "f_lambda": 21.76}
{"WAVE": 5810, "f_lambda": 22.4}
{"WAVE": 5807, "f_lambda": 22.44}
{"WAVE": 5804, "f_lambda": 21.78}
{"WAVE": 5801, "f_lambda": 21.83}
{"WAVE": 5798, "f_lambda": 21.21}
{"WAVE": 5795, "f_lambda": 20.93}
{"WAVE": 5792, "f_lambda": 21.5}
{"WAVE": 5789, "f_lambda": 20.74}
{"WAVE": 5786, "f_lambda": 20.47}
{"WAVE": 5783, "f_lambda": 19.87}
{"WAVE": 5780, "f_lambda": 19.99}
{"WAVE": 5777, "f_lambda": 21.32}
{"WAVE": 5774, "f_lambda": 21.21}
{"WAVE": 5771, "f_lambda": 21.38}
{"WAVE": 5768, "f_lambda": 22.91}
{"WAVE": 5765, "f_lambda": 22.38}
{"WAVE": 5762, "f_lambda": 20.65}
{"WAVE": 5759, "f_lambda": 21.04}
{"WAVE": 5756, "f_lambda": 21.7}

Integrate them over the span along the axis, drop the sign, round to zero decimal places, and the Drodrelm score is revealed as 262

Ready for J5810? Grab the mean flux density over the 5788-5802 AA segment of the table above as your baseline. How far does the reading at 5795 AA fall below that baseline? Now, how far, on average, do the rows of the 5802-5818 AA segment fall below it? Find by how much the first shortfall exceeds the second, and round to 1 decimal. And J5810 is 1.0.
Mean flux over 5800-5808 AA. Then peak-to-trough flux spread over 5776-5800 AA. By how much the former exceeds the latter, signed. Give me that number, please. 20.4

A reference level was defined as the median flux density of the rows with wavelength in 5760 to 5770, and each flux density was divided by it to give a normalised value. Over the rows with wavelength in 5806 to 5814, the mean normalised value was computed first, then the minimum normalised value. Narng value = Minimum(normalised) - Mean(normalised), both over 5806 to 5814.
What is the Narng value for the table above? -0.020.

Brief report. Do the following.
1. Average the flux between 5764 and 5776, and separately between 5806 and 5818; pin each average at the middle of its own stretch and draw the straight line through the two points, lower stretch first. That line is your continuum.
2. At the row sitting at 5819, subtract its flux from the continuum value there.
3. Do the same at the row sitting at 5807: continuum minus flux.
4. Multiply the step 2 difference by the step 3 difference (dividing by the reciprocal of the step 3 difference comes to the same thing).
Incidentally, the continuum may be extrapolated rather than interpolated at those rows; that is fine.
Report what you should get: -0.09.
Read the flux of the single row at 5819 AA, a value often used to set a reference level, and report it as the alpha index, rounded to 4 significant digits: 21.79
